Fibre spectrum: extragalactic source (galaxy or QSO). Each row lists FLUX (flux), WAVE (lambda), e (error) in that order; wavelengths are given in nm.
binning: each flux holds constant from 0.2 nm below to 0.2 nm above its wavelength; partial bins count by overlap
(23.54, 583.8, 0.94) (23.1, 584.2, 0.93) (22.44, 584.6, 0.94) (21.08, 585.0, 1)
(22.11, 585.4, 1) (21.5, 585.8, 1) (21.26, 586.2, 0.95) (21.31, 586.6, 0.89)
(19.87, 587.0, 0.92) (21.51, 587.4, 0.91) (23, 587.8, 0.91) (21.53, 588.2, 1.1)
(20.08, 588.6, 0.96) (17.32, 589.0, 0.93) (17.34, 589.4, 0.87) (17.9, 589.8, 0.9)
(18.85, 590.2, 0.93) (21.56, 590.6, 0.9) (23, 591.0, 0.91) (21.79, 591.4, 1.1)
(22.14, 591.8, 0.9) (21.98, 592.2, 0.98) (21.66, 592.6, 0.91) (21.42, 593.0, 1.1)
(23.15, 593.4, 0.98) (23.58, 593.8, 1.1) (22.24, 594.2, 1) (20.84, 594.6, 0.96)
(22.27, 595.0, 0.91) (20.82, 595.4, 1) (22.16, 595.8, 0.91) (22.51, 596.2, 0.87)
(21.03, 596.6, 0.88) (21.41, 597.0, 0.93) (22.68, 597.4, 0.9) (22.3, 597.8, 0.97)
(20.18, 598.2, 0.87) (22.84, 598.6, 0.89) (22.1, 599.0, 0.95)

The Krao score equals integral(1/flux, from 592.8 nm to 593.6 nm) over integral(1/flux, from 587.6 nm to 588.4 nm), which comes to 1.00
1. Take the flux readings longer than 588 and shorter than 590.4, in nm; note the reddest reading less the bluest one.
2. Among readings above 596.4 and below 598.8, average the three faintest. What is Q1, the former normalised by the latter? -0.13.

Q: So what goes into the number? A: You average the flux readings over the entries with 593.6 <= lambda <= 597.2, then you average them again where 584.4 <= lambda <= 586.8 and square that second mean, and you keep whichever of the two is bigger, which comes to 467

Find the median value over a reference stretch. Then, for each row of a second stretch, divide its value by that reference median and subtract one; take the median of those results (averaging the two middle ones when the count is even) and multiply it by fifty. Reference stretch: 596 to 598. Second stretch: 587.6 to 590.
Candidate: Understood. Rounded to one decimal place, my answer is -7.4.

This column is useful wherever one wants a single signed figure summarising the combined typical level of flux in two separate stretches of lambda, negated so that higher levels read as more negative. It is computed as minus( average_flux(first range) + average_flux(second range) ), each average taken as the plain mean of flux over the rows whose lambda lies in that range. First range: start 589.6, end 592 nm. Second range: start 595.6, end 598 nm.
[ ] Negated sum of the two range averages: -42.9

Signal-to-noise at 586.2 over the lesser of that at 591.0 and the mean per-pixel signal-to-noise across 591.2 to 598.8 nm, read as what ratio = 0.97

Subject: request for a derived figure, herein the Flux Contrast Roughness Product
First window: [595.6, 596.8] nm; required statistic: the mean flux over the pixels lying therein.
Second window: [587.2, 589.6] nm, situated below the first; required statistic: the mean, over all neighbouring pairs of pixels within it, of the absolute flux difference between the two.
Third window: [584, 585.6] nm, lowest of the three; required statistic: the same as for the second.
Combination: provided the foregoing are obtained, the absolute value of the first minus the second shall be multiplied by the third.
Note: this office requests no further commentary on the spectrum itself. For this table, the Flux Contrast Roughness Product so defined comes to 20.8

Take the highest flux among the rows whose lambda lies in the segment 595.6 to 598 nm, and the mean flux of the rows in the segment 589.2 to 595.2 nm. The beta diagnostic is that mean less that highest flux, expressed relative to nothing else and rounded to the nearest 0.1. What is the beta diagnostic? -1.4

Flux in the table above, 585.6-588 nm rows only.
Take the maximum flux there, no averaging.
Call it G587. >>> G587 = 23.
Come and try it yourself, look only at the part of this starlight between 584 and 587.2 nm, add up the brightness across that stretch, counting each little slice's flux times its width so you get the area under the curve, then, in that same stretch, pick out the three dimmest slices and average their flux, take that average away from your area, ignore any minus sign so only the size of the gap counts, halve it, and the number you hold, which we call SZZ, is 24.2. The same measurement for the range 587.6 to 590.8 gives 22.8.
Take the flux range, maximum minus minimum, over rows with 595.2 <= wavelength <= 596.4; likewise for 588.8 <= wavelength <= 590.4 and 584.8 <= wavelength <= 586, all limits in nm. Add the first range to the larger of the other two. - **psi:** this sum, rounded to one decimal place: 3.2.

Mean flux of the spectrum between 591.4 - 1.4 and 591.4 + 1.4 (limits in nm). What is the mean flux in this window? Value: 21.6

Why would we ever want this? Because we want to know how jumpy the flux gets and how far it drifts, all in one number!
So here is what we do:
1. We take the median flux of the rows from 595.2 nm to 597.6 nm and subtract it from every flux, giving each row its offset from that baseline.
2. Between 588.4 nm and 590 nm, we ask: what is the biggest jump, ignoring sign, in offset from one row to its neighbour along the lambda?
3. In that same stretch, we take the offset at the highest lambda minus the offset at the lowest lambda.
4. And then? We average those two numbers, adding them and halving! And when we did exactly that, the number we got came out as 0.29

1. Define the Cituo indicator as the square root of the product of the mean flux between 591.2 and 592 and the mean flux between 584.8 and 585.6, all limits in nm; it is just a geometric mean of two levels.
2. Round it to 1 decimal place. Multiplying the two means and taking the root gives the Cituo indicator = 21.8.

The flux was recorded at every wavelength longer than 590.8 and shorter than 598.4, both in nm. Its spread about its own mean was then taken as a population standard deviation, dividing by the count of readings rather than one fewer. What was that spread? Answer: 0.85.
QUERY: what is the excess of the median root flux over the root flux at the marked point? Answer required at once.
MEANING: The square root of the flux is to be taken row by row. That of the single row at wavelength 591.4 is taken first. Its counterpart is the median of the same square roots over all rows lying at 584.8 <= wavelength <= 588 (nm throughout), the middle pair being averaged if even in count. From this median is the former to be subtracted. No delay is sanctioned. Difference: -0.04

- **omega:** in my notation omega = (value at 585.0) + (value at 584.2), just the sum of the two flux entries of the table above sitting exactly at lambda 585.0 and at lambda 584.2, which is 44.2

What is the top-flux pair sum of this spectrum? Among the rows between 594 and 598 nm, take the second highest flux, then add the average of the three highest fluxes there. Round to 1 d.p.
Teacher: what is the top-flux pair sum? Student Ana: 45.0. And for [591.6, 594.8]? 46.1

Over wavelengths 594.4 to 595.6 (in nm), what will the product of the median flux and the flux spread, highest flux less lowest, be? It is 30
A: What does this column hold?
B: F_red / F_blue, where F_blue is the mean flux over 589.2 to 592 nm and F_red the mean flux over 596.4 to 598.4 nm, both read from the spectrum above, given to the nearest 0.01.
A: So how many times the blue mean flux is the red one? 1.06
